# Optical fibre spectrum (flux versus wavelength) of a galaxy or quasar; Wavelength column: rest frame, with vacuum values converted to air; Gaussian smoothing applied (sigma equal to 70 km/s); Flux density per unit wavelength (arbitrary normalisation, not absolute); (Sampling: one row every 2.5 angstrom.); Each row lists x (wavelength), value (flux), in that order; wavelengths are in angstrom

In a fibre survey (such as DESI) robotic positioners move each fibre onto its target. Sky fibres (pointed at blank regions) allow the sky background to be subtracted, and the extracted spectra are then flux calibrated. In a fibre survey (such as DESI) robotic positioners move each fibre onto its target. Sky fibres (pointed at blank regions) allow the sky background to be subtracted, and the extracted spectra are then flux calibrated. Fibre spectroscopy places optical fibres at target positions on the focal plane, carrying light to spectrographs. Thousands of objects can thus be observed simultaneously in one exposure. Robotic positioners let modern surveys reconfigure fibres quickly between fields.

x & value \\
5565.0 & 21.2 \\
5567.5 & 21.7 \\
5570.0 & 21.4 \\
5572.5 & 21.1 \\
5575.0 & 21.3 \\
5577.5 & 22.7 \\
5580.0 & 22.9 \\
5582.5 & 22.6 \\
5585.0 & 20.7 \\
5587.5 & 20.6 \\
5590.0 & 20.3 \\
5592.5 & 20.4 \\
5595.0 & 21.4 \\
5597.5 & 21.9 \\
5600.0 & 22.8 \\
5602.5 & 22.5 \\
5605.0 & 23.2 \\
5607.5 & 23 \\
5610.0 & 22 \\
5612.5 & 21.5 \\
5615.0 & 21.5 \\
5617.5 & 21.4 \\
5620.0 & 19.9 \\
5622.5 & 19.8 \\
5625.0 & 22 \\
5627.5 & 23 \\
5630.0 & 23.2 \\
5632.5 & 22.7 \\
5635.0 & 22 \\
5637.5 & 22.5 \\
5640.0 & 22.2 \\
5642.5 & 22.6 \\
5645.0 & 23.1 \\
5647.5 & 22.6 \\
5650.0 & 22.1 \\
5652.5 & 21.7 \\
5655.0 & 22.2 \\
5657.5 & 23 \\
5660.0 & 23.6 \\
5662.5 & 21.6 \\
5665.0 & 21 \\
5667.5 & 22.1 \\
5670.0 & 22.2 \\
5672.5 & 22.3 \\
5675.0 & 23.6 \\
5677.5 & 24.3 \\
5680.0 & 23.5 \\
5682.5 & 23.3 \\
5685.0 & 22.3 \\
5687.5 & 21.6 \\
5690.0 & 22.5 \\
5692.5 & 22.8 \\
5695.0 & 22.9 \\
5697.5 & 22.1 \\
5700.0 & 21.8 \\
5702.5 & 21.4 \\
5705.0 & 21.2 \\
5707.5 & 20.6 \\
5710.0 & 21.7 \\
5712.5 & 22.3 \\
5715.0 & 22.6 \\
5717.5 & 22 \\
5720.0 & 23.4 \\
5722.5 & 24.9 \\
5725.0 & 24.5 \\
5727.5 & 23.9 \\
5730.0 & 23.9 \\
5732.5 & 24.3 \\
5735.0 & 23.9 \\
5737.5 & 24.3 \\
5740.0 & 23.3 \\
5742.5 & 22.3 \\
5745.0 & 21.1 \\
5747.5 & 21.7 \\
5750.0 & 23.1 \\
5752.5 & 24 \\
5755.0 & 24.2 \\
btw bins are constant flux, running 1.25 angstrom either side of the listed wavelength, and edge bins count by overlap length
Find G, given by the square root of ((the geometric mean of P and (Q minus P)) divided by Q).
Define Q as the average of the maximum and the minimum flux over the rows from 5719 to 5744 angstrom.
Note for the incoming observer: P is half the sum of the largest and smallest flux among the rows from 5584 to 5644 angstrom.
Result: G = 0.534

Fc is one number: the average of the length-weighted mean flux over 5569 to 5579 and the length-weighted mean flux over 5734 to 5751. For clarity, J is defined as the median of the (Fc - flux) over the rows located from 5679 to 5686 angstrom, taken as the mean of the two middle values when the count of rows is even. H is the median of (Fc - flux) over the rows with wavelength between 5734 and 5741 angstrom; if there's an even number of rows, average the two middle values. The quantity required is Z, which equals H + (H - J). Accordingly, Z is -2.3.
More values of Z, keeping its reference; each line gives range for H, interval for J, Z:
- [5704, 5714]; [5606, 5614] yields 1.3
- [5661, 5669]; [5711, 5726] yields 2.0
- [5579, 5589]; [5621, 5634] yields 1.6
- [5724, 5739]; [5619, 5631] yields -4.0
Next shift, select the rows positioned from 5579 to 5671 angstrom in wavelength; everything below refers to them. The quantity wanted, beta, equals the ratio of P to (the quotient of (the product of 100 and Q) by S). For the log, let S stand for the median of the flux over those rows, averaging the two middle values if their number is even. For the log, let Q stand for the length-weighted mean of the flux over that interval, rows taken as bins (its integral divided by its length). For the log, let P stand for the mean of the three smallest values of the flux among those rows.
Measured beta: 0.201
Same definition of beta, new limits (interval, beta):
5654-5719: 0.209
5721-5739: 0.240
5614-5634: 0.204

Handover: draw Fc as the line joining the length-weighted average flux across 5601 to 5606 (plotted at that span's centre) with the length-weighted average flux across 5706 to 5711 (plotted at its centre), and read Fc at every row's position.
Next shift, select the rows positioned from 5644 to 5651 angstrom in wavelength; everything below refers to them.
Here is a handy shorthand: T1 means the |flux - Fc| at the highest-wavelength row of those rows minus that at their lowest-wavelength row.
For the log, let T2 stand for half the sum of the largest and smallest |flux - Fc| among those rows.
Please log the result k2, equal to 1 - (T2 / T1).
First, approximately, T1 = -0.9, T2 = 0.5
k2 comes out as 1.5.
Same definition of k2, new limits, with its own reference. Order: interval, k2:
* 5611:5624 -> -0.3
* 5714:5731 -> -0.6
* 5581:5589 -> 0.2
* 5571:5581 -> 1.7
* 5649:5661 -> 0.5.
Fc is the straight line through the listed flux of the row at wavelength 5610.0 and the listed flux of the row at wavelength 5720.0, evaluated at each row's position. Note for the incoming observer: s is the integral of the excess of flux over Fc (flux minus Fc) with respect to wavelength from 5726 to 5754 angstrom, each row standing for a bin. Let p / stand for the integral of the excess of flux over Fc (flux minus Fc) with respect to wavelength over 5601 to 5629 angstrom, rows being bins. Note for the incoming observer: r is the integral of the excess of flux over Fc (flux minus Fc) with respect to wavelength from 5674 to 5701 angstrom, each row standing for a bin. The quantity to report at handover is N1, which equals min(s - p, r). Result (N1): -5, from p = -7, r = -5.2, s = -11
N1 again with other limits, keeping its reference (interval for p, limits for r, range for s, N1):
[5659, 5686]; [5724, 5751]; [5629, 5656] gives -9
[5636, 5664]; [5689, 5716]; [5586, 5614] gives -32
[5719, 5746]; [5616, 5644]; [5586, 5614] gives -9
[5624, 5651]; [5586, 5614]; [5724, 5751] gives -14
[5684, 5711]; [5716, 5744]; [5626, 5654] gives 4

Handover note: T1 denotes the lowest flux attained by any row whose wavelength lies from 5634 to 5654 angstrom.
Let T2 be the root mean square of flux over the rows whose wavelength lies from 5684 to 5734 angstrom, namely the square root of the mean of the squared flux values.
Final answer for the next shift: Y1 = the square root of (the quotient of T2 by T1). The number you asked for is 1.02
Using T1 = 21.7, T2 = 22.7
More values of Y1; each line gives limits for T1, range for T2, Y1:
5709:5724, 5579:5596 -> 0.99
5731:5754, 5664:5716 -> 1.03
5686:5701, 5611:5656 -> 1.01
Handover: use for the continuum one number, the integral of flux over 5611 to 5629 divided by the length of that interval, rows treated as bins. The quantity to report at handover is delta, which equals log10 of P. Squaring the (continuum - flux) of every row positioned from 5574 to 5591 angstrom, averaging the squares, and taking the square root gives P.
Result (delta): 0.03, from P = 1.1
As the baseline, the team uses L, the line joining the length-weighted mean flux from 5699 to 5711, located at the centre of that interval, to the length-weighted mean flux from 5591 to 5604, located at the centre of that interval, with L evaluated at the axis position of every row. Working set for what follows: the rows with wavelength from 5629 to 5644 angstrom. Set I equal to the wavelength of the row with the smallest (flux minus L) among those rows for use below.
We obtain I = 5635.0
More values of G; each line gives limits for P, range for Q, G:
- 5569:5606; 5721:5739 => 0.558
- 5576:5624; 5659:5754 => 0.477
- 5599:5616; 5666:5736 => 0.363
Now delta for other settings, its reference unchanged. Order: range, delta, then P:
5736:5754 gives 0.27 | 1.9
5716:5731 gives 0.41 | 2.6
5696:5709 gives -0.28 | 0.5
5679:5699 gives 0.15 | 1.4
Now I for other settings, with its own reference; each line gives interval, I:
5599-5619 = 5617.5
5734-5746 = 5745.0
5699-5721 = 5707.5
